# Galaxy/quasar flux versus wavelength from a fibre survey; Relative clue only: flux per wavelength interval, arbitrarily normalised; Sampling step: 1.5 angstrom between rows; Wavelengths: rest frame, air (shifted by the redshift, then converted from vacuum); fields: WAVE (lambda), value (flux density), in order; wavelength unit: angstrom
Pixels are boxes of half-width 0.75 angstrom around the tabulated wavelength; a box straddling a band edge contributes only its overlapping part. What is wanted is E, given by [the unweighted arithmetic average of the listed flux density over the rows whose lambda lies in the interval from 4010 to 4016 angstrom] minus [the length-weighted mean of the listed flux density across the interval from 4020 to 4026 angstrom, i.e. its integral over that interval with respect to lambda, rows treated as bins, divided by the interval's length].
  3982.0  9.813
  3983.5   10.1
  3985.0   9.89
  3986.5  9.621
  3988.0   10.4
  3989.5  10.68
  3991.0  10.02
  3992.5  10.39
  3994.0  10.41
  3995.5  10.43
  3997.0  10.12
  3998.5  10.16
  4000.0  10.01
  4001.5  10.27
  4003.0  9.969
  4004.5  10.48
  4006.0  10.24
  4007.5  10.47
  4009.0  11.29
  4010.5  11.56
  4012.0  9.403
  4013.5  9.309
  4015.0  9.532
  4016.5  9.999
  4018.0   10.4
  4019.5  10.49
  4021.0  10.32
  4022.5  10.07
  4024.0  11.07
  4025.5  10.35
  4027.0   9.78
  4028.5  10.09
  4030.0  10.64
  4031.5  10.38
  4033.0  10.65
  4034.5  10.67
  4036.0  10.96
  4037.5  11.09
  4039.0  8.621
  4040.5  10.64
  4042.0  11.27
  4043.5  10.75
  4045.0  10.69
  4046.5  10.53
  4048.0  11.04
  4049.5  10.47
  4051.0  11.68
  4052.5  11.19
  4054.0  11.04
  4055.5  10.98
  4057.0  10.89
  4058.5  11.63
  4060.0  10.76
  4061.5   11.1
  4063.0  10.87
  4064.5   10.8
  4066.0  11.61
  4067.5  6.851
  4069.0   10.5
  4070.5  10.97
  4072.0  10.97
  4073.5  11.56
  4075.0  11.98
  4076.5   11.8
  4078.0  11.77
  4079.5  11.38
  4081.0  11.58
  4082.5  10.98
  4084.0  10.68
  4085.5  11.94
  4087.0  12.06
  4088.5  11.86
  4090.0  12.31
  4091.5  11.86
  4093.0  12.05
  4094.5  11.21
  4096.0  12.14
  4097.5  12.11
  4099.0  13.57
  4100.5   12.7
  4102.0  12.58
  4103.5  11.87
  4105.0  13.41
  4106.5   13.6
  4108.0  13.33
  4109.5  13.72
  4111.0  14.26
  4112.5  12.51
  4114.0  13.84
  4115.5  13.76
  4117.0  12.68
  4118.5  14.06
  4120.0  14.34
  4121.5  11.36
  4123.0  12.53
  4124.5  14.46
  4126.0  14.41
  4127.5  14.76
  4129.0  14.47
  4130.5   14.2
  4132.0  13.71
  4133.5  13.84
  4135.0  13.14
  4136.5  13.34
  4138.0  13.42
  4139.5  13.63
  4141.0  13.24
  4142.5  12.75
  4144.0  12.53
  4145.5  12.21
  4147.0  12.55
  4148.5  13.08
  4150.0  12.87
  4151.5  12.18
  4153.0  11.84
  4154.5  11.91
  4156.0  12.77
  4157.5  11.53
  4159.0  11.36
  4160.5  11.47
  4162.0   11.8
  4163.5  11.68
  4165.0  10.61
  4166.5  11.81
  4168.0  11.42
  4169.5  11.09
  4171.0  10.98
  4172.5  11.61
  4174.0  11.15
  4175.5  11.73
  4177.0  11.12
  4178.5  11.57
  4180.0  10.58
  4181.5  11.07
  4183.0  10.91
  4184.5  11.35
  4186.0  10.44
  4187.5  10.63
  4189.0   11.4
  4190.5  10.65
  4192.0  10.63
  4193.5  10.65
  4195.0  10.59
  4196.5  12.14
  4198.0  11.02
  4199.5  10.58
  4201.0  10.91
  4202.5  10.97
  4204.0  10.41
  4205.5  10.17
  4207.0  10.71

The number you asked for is -0.5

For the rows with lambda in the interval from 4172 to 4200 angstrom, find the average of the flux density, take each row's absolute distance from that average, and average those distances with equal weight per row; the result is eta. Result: 0.39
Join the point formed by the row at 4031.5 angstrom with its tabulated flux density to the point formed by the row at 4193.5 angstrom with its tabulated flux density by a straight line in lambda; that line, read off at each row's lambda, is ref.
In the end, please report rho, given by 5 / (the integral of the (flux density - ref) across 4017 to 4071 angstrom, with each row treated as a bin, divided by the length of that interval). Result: 25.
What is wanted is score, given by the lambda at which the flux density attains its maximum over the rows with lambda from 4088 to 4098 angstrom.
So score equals 4090.0 angstrom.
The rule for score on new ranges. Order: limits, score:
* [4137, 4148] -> 4139.5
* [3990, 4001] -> 3995.5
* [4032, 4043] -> 4042.0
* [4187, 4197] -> 4196.5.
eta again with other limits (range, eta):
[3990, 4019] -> 0.38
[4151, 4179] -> 0.35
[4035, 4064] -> 0.37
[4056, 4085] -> 0.59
